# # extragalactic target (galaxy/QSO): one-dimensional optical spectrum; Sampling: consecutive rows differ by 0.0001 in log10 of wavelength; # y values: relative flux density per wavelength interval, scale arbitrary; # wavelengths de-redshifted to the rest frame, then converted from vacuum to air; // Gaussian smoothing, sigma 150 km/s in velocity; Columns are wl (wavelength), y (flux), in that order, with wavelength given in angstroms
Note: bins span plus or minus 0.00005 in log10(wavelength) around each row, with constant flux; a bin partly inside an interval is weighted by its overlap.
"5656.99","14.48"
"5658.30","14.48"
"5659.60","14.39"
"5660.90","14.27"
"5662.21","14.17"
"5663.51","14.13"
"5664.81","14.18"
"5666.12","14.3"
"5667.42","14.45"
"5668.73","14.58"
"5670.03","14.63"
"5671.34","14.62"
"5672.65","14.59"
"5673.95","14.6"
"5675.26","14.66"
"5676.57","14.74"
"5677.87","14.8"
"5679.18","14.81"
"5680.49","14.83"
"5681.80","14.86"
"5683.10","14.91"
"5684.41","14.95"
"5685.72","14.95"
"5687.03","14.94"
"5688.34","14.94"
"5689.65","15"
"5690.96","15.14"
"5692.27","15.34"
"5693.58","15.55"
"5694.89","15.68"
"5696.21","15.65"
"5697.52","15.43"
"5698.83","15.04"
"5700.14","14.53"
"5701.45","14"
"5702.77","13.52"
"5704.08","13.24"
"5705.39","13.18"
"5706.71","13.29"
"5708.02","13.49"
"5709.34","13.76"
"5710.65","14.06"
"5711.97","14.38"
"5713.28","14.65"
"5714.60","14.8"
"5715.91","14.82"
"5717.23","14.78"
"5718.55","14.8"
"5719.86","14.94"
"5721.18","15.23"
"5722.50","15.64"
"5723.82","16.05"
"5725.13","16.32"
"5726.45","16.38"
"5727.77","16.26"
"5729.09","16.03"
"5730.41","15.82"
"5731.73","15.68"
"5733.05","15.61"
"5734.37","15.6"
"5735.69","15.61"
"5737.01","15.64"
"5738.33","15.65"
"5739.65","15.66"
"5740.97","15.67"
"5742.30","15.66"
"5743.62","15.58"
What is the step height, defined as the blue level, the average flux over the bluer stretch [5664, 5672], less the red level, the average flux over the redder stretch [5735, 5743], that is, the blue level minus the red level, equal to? -1.2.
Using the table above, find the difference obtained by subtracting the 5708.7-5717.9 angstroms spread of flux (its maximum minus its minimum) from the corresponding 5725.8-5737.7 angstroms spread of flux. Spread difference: -0.28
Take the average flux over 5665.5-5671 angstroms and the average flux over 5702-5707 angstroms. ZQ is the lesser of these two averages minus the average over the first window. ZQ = -1.2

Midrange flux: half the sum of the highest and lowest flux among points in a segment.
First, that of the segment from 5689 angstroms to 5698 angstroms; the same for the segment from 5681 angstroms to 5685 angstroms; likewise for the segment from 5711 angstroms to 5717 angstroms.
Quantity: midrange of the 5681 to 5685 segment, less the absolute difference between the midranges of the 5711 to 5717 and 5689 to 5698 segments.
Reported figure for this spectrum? 14.2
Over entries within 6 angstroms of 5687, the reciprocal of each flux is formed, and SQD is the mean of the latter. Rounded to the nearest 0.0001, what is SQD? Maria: 0.0667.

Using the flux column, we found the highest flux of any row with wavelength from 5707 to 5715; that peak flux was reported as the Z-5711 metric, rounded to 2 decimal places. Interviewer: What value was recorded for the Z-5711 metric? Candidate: 14.80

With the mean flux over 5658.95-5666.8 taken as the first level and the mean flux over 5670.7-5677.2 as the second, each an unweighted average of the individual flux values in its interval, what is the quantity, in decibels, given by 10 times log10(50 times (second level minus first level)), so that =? 13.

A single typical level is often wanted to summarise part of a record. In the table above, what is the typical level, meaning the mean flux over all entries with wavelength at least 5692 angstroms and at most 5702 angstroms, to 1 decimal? 15.2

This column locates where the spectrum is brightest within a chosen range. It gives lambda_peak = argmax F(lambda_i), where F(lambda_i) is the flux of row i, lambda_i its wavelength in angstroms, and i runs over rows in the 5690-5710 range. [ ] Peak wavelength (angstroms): 5694.89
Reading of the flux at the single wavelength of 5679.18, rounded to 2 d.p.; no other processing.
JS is 14.81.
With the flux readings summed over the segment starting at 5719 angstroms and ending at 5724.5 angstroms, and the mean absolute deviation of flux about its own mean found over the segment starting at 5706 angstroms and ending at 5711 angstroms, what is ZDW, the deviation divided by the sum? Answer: 0.0042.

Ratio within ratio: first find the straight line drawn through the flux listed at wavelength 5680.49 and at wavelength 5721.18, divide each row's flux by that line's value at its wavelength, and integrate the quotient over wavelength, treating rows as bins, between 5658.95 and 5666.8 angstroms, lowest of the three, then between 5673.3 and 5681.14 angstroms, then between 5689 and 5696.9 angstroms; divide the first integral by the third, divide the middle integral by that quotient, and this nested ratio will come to 8.32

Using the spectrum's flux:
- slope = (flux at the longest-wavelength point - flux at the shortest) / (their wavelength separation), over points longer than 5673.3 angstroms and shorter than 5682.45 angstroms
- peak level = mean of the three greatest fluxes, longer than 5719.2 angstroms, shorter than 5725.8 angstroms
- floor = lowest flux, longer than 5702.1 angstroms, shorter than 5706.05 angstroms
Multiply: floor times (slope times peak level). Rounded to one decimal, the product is 7.0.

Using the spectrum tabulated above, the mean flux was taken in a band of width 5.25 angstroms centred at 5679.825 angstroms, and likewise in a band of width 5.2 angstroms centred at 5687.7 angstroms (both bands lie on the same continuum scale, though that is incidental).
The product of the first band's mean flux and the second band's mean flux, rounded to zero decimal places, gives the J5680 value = 222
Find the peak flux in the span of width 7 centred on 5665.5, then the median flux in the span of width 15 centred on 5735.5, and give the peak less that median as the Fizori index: -1.1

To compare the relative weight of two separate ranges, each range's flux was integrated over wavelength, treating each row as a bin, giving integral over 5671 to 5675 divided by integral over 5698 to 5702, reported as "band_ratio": 1.00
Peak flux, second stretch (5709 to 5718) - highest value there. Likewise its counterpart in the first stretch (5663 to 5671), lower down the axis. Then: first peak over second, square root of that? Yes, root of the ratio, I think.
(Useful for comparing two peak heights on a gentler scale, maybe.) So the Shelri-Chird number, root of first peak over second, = 0.994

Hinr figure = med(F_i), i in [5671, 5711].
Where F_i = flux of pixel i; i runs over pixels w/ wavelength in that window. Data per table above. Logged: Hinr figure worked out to 14.8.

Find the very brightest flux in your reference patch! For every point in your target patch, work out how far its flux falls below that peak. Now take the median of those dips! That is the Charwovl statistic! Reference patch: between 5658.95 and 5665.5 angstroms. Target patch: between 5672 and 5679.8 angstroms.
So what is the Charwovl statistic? -0.3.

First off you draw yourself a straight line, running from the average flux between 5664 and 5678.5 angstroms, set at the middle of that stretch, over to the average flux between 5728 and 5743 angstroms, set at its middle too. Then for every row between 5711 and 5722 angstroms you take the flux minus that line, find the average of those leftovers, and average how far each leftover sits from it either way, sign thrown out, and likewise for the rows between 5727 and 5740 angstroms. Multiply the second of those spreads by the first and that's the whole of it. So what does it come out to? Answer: 0.0270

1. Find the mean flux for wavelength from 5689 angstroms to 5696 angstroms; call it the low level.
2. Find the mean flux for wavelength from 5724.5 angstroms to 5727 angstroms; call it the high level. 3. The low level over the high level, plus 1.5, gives 2.44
